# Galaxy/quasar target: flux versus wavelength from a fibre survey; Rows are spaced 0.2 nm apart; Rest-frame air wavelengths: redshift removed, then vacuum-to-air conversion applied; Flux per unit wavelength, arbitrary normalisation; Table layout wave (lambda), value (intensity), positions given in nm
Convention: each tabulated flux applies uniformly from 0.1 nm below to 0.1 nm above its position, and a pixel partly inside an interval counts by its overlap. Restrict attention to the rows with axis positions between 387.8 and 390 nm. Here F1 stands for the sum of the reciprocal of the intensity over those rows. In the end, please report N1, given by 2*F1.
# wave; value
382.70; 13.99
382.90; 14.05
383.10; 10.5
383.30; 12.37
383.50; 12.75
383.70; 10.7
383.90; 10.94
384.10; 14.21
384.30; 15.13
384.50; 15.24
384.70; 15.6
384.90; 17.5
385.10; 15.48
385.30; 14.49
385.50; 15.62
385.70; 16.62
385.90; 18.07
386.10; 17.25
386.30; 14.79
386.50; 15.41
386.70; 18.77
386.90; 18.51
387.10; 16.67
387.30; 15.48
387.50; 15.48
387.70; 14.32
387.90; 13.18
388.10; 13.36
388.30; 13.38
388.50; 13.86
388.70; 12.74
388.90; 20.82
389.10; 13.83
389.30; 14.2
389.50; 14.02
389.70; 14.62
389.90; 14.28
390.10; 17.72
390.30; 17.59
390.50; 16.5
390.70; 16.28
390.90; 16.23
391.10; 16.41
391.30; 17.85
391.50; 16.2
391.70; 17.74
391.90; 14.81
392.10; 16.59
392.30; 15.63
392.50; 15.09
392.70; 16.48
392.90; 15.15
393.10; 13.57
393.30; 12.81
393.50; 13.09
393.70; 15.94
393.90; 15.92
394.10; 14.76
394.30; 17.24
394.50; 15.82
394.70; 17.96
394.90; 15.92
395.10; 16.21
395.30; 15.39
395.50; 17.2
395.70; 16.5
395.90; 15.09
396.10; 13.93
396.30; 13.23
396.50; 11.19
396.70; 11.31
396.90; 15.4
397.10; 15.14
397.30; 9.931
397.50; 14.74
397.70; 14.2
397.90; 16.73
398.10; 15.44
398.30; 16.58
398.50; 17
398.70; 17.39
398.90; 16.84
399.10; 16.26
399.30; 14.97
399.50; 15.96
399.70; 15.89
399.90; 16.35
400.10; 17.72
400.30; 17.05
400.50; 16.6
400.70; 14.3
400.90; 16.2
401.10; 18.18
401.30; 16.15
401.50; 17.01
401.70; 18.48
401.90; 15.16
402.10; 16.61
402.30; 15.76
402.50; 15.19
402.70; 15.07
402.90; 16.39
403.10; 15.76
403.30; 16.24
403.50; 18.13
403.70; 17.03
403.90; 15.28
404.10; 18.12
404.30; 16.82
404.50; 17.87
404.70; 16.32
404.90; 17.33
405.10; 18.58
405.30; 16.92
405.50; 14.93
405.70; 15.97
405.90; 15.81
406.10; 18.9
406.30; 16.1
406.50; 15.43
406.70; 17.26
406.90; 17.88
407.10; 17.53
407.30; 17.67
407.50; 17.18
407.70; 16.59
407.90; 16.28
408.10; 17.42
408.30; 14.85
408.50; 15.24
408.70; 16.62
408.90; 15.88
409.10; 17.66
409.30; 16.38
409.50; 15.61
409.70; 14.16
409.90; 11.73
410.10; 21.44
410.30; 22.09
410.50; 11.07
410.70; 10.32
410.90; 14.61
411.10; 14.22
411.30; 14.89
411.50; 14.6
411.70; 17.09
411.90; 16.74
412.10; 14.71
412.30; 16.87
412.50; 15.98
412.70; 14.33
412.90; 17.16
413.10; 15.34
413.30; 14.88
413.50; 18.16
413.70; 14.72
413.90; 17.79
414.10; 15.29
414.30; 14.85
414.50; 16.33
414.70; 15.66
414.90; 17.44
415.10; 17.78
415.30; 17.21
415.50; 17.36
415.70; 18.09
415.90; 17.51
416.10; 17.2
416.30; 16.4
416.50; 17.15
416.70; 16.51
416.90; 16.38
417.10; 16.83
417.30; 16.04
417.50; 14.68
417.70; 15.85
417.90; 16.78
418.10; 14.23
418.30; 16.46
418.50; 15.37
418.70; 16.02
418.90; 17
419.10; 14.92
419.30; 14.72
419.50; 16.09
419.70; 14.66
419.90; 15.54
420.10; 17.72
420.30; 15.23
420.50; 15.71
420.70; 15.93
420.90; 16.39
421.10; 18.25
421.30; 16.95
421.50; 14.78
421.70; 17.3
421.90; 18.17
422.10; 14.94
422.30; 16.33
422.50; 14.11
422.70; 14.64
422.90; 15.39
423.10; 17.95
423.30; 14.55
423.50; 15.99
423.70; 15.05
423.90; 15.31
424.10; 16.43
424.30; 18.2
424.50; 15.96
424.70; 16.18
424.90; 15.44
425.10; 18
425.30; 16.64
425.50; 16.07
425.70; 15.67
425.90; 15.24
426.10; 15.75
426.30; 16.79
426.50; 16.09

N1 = 2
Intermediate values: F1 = 0.8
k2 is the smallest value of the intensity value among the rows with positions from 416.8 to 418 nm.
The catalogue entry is 14.68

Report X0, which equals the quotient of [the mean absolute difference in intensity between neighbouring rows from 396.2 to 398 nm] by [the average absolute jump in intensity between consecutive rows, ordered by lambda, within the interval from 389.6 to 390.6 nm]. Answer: 1.96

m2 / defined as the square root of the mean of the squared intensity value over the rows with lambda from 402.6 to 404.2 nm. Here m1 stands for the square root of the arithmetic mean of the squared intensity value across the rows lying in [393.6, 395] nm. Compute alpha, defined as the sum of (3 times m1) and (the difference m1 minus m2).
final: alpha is 48.5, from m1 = 16.3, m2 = 16.5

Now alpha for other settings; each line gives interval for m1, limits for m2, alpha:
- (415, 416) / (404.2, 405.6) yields 53.4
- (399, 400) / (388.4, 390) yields 48.6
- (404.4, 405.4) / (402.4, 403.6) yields 53.5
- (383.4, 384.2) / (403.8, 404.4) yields 32.2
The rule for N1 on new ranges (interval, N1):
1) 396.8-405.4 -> 5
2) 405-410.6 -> 3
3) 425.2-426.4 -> 1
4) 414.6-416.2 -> 1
